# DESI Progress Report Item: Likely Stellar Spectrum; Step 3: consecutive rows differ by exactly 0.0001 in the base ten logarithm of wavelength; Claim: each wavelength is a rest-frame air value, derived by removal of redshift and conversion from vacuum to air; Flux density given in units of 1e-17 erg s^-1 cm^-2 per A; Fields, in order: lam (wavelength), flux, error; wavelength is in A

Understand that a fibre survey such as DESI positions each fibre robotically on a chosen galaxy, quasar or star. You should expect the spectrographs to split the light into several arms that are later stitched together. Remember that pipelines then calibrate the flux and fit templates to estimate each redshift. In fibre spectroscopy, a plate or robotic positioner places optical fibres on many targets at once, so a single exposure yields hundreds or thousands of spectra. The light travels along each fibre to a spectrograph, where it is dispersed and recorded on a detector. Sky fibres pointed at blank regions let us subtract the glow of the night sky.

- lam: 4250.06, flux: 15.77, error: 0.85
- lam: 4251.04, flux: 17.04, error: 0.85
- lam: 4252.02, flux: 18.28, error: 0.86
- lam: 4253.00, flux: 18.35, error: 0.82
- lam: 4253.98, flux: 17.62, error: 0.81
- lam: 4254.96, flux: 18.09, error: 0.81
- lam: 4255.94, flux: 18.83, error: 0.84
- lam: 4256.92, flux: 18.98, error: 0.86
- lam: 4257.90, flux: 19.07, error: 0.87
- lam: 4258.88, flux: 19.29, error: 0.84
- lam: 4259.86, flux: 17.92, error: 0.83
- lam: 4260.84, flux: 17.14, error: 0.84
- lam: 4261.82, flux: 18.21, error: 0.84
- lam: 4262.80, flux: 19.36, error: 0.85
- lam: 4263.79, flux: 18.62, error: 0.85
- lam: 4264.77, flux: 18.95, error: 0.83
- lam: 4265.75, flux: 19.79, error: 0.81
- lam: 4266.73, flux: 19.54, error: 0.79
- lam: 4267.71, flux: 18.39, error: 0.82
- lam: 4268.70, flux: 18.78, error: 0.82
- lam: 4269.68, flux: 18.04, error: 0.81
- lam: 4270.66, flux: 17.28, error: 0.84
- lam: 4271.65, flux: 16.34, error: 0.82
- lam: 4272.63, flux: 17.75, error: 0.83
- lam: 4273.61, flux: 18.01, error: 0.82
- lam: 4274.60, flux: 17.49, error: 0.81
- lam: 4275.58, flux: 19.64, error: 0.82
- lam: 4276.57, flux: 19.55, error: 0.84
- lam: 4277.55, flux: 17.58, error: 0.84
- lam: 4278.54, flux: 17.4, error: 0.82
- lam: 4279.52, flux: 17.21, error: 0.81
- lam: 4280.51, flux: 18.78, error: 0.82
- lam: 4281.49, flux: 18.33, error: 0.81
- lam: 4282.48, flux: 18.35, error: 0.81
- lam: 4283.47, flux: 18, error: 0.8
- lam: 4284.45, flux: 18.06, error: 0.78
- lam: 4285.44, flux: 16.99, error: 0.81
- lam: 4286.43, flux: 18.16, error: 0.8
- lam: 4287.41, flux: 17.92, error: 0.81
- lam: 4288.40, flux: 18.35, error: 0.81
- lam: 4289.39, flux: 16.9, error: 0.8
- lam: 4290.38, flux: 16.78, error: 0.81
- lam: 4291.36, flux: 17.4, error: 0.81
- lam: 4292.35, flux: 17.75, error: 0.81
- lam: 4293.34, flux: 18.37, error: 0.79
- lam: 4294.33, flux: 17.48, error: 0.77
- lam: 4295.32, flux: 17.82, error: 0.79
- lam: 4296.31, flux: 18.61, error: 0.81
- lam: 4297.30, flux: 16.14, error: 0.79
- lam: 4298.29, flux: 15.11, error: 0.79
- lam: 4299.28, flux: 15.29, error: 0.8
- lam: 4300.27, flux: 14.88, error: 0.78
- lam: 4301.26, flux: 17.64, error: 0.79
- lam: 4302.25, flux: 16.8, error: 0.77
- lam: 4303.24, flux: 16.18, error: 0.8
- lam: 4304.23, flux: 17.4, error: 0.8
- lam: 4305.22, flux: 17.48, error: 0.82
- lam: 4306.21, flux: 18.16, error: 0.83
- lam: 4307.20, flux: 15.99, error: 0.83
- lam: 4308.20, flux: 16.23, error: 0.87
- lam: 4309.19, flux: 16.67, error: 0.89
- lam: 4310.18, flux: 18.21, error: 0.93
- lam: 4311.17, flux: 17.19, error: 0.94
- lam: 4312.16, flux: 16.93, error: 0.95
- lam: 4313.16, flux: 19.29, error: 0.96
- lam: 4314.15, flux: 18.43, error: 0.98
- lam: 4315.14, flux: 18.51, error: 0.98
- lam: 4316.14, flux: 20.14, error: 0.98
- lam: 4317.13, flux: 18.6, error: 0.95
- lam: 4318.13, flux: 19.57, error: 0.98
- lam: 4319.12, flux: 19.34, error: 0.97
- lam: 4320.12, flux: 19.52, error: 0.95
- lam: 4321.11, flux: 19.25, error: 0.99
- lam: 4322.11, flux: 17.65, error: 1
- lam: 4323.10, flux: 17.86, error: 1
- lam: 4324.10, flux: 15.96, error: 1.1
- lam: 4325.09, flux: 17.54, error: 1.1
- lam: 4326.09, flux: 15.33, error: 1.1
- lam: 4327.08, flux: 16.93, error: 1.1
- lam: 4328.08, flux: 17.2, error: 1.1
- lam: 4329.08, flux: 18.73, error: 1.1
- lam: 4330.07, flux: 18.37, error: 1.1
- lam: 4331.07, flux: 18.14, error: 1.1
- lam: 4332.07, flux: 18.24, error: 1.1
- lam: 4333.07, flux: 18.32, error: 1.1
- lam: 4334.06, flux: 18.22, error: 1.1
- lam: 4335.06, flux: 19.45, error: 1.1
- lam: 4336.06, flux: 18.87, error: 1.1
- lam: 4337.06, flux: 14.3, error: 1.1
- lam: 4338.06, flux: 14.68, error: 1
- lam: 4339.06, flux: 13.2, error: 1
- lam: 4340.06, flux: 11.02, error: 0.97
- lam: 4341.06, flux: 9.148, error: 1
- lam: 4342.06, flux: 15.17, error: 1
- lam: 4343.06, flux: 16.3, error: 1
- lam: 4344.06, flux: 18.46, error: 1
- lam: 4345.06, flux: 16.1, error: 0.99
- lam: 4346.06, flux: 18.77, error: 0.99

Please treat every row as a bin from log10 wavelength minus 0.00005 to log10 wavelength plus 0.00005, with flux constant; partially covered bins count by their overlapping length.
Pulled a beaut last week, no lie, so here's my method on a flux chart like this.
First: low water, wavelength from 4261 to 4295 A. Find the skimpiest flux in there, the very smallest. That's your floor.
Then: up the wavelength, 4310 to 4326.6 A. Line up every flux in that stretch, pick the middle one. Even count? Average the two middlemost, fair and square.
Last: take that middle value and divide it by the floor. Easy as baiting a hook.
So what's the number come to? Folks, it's 1.13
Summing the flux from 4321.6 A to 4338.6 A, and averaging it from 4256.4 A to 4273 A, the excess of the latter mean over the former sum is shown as -277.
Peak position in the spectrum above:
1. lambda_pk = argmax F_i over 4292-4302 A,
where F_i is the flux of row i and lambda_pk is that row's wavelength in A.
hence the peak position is 4296.31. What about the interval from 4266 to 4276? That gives 4275.58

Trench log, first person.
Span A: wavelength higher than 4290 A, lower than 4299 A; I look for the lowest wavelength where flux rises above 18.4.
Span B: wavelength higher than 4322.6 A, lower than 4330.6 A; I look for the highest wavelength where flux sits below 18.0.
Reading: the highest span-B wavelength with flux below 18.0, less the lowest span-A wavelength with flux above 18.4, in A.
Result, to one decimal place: 31.8 A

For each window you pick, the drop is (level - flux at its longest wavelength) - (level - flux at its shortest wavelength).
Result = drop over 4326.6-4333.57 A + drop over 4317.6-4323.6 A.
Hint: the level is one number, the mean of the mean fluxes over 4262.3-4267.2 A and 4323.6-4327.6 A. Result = 0.3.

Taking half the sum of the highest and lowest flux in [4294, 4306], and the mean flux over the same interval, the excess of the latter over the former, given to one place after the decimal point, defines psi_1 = 0.0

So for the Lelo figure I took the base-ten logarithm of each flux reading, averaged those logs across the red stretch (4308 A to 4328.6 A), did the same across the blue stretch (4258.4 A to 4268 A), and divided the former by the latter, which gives 0.98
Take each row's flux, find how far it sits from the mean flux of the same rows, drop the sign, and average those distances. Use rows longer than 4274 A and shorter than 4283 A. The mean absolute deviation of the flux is 0.75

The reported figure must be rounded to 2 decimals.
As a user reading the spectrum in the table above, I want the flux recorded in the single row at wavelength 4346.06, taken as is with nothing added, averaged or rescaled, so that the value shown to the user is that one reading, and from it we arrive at 18.77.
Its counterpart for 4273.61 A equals 18.01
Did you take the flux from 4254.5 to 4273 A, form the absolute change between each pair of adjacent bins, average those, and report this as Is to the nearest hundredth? 0.73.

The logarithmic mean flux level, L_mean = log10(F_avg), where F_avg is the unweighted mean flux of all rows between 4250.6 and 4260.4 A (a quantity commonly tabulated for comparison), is 1.26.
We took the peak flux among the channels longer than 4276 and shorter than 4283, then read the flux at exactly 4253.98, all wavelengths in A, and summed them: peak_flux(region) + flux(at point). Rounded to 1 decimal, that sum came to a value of 37.2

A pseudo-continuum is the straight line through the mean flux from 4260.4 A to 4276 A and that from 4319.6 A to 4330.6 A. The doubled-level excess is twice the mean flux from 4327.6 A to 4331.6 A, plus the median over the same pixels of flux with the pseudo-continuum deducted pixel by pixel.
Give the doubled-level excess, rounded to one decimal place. 36.9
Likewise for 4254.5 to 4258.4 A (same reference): 37.9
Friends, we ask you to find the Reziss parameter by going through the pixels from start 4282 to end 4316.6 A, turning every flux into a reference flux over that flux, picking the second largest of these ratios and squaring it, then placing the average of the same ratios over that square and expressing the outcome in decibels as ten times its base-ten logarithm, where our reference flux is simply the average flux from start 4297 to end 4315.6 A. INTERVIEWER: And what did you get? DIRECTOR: -1.1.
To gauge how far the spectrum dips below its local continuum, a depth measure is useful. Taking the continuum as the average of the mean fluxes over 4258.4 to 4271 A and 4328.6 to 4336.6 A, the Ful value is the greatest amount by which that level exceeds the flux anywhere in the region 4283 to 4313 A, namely 3.7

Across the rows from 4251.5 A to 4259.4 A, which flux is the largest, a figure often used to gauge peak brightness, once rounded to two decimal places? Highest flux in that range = 19.29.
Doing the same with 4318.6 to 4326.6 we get 19.52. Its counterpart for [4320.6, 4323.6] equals 19.25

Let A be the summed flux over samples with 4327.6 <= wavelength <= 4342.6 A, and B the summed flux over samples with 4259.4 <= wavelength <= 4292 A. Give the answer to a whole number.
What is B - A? 354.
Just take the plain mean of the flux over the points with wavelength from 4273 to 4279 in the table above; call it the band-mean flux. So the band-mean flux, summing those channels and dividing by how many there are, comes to 18.3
